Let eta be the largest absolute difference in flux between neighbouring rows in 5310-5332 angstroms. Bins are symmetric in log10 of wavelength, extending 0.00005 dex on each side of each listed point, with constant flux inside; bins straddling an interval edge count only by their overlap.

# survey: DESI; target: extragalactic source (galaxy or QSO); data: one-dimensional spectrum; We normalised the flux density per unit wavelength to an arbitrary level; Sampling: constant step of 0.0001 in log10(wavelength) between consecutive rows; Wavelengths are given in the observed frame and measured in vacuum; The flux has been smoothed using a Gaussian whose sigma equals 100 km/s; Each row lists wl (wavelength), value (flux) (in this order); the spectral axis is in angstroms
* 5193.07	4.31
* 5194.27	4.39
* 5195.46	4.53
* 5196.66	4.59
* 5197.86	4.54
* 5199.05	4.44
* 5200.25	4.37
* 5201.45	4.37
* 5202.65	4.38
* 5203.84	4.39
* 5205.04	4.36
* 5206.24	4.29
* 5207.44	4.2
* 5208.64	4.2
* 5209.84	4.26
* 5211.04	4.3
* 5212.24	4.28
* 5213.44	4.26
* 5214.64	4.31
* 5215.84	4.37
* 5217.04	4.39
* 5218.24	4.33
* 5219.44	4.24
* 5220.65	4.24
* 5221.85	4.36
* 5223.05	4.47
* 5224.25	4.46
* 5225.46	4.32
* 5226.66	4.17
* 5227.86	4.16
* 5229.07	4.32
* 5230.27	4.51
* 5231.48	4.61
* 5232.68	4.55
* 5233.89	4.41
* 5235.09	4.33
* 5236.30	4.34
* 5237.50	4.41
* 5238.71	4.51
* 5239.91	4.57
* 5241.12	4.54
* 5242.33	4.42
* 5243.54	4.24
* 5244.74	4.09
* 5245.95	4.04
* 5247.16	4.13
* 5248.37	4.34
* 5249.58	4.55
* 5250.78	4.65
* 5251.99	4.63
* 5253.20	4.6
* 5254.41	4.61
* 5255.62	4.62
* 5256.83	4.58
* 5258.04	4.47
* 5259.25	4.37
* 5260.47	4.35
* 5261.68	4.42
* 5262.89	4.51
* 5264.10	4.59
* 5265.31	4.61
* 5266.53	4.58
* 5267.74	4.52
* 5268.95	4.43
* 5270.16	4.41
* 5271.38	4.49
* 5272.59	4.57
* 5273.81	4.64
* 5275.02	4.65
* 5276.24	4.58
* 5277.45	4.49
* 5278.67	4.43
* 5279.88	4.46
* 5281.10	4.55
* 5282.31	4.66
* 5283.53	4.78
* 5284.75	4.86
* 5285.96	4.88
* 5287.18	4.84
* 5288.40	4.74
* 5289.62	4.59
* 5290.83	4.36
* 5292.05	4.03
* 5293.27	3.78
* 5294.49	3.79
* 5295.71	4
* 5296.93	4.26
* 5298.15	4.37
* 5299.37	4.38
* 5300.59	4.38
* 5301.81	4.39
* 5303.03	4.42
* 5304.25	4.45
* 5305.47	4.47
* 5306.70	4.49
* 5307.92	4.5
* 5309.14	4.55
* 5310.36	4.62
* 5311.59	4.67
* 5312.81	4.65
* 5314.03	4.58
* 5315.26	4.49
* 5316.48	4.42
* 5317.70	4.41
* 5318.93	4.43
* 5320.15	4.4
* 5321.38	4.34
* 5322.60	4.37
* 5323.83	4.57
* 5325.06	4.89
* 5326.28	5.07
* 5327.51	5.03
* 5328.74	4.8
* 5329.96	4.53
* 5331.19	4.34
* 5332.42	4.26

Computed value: 0.32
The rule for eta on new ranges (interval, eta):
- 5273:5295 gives 0.33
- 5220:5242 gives 0.19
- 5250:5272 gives 0.11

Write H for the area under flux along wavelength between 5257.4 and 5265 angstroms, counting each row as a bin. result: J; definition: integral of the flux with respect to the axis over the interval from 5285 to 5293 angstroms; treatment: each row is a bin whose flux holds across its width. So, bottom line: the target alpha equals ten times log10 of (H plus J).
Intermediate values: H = 33.9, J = 36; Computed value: 18.5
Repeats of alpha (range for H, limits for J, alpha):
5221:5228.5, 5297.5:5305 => 18.2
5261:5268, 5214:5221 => 17.9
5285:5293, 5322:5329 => 18.4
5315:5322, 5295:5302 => 17.8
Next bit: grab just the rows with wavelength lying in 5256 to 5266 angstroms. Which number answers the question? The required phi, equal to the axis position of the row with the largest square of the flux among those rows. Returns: 5265.31 angstroms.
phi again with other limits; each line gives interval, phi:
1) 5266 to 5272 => 5266.53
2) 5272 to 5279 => 5275.02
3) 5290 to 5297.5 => 5290.83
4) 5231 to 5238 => 5231.48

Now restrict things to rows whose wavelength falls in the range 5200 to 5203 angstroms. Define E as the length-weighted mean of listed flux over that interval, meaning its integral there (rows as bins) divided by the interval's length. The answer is 4.37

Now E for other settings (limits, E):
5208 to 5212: 4.25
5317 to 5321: 4.41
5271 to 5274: 4.56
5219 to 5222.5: 4.28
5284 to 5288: 4.85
